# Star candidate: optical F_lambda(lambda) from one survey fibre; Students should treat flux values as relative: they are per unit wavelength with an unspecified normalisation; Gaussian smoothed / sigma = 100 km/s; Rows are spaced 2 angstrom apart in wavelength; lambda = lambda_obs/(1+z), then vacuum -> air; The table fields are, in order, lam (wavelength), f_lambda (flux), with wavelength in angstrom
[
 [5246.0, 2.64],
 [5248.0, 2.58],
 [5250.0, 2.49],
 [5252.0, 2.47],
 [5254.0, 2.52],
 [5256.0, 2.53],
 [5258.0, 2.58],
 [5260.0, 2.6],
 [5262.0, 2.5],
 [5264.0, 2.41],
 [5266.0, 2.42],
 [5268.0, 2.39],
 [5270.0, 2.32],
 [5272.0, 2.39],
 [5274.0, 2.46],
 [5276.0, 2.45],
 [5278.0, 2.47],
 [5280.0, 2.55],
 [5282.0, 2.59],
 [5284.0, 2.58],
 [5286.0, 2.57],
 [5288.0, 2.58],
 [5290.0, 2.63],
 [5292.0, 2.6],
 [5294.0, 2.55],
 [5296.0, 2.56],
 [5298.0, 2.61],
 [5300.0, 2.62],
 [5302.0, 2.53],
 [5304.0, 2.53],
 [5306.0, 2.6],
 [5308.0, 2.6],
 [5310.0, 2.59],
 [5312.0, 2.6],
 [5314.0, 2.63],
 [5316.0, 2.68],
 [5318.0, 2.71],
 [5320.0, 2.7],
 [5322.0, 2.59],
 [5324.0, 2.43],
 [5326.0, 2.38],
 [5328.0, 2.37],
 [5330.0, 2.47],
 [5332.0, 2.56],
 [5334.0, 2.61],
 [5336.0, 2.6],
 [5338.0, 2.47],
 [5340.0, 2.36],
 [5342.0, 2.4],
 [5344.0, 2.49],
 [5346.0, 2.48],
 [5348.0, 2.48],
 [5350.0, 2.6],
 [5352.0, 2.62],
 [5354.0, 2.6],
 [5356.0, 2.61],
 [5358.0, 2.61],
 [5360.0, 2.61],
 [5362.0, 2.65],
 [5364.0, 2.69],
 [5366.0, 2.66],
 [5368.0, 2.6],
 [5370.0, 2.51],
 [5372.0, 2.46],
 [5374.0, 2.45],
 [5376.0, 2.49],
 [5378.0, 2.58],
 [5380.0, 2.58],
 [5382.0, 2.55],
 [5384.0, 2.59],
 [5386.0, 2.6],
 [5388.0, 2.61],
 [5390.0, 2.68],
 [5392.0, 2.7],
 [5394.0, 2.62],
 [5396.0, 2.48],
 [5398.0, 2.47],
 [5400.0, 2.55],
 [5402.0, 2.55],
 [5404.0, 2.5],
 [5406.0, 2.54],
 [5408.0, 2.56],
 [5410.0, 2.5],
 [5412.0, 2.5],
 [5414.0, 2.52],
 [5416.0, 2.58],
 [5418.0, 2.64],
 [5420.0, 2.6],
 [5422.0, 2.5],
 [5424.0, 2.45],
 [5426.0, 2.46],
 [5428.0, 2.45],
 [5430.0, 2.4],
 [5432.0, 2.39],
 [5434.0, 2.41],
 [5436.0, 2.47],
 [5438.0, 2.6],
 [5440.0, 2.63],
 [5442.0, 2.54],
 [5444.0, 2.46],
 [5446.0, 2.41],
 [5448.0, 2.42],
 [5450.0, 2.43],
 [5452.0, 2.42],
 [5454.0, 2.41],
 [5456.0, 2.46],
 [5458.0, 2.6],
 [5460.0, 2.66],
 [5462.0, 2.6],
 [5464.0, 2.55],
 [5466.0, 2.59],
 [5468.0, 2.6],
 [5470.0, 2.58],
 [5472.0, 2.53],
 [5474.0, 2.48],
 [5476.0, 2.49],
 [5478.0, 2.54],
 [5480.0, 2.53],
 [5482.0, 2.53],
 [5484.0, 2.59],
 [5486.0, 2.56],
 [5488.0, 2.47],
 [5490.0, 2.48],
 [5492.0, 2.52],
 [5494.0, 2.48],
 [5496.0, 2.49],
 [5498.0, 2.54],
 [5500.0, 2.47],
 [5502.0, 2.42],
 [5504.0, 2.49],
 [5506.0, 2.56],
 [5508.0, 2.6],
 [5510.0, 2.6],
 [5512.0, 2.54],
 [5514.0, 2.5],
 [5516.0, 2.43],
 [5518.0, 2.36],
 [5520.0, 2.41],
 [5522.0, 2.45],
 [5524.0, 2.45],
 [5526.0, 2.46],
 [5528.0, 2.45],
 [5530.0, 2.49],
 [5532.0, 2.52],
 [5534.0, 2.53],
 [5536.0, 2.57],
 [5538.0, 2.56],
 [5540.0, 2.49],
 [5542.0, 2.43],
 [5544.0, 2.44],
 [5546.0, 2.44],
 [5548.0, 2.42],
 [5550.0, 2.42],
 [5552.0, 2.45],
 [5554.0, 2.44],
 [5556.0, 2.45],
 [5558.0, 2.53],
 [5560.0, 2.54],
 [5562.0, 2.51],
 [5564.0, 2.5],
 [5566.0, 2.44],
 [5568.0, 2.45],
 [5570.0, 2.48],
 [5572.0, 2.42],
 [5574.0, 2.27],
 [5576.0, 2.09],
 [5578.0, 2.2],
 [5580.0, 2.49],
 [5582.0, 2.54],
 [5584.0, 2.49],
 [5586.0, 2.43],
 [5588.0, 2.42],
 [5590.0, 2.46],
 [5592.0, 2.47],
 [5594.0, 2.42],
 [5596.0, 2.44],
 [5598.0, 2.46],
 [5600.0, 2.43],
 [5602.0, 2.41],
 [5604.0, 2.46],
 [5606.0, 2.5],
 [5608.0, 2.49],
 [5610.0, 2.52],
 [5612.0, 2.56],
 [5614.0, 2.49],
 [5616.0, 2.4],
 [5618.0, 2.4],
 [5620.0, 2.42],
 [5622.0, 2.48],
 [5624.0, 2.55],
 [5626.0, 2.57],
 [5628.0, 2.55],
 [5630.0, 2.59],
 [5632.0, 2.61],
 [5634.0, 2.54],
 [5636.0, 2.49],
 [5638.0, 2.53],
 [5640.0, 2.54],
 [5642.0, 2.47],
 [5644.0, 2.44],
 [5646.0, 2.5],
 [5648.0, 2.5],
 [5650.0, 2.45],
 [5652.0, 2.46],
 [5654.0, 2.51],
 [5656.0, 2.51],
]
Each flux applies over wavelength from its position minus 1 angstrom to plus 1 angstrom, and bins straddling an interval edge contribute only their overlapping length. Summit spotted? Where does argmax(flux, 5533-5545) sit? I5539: 5536.0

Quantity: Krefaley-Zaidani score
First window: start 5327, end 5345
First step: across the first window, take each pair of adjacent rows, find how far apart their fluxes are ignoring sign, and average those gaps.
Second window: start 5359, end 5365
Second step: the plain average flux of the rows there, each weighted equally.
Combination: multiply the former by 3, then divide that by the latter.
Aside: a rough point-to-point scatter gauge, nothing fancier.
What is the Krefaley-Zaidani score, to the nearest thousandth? 0.088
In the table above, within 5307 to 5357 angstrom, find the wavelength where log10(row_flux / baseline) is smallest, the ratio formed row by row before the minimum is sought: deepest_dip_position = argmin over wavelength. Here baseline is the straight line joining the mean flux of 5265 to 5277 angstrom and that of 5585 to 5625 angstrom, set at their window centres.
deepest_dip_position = 5340.0 angstrom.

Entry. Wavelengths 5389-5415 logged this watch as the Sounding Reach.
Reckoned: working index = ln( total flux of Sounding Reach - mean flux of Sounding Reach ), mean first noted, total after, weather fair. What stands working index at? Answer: 3.42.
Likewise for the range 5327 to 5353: 3.40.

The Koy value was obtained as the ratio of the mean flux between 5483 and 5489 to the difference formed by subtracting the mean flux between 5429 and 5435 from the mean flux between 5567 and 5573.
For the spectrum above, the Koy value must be 51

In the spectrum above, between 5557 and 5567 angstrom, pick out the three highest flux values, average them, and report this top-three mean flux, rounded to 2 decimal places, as 2.53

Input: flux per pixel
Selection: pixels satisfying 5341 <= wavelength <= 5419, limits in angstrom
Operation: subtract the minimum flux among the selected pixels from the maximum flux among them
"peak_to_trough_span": 0.30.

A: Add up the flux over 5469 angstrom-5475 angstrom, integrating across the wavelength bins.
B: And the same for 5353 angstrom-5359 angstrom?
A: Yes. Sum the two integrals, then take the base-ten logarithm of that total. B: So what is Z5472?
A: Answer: 1.49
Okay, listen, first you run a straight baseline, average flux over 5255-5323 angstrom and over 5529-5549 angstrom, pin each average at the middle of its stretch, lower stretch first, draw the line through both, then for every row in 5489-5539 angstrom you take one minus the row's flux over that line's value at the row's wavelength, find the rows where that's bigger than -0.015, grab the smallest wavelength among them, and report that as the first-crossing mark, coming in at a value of 5490.0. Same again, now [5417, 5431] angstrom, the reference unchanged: 5422.0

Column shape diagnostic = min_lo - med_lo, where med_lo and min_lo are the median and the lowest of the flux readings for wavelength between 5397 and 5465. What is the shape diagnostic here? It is -0.11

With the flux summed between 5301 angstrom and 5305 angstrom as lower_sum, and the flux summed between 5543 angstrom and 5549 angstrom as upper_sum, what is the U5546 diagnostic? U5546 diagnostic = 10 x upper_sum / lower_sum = 14.4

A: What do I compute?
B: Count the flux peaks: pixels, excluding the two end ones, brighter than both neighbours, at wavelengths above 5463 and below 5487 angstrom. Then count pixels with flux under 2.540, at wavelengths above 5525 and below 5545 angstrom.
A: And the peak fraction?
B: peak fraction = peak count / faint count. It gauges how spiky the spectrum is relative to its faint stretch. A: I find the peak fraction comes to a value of 0.4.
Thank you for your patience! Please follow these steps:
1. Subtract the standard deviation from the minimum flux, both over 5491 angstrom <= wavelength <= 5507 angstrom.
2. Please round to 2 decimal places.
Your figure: 2.38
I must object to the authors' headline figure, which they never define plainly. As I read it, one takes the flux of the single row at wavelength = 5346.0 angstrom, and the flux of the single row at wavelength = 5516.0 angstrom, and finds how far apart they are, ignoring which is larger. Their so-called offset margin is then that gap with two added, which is 2.05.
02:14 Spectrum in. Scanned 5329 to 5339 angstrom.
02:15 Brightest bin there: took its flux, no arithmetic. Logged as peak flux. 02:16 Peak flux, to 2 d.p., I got 2.61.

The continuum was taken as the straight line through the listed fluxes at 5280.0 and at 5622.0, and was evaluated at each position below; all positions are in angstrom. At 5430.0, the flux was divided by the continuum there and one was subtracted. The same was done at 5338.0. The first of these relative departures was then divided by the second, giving 1.8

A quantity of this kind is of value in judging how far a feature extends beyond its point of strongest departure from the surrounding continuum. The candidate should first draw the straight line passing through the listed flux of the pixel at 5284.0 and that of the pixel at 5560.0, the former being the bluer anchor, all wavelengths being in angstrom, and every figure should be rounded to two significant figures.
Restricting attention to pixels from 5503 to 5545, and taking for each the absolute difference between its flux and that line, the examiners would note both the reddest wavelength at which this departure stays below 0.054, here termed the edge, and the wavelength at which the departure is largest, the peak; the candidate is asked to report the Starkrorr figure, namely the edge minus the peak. 22 angstrom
